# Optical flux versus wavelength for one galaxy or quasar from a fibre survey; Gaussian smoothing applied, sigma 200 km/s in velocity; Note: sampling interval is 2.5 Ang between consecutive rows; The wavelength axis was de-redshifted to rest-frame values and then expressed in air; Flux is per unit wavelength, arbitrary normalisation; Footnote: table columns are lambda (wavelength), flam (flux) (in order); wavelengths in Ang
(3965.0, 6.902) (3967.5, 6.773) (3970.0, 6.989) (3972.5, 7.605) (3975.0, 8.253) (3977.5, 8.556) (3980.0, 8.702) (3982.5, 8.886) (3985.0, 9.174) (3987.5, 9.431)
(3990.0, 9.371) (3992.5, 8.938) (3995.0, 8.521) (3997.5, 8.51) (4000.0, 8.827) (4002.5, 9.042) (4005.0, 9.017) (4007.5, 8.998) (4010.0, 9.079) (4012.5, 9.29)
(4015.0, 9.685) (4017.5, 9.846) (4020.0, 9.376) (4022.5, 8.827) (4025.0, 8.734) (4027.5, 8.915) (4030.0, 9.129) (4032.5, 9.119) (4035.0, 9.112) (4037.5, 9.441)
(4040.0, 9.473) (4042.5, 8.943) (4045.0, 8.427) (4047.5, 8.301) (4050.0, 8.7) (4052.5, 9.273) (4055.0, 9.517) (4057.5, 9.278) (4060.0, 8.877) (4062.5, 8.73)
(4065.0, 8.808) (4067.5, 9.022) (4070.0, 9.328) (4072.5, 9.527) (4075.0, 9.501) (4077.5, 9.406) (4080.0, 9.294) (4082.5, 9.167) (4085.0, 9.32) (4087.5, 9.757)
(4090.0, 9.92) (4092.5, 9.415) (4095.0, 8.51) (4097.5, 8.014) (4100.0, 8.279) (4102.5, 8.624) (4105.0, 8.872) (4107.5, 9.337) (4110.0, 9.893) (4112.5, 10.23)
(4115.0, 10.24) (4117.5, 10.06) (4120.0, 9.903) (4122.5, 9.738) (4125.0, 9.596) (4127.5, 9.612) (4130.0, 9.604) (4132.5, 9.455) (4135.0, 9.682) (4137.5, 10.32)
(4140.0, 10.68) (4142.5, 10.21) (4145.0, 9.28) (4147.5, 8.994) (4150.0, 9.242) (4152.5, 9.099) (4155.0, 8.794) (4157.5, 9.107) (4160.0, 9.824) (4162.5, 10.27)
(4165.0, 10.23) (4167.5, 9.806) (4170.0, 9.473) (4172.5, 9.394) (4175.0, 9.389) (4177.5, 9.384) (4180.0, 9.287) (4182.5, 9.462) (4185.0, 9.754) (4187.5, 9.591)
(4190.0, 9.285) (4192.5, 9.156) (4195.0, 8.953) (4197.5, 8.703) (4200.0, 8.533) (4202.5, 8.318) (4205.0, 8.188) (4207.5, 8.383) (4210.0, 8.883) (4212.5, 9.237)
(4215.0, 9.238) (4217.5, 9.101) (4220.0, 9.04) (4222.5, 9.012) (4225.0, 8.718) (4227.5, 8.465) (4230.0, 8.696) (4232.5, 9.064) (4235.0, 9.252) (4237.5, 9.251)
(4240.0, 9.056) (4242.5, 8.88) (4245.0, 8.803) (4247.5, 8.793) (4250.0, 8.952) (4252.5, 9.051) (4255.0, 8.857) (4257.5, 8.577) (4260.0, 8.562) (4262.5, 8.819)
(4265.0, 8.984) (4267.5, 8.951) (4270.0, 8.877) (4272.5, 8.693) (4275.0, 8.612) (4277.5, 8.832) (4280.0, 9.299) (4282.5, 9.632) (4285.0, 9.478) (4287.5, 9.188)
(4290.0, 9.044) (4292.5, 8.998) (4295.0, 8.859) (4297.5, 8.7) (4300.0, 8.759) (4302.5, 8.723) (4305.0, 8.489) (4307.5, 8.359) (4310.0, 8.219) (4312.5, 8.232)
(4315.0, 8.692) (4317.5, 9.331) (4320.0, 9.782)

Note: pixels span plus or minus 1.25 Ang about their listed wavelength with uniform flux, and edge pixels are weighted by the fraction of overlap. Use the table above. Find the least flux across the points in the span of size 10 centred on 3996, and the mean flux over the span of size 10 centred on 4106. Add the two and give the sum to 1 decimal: 17.7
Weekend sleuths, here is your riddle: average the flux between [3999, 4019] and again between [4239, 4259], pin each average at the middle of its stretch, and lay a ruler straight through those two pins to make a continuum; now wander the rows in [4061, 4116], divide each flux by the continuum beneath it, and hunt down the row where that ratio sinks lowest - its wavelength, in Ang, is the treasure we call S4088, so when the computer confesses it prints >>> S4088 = 4097.5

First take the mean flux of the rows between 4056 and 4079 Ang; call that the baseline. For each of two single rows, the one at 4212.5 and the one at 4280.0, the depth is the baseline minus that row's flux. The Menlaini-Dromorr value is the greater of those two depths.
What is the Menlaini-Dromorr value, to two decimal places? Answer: -0.07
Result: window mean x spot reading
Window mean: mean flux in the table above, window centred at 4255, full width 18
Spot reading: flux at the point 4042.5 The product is 78.7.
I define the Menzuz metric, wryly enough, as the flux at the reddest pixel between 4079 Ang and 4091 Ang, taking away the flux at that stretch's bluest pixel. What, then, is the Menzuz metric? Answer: 0.6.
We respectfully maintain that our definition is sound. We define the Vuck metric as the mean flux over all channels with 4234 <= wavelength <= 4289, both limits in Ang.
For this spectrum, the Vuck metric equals 8.97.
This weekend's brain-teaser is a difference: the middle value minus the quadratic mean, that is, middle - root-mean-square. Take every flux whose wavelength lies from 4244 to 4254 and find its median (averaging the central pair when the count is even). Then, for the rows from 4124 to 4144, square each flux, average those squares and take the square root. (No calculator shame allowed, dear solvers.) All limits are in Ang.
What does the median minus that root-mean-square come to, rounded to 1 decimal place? -1.0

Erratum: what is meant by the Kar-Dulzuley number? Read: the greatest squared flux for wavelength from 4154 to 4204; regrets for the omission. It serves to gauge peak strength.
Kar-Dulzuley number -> 105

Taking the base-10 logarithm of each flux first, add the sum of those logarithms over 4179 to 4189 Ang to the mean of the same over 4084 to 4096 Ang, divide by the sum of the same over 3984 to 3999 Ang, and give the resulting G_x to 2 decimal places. 0.85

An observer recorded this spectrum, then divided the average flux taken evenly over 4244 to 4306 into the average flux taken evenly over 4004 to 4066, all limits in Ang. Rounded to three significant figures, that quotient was 1.02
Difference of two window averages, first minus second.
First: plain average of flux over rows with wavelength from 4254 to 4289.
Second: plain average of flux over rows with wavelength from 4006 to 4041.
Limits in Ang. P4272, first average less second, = -0.26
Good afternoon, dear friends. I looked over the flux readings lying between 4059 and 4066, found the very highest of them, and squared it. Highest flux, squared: 78.8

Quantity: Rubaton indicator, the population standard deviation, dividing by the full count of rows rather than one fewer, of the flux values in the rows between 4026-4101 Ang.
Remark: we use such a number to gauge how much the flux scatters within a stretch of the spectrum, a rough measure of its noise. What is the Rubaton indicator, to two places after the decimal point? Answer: 0.45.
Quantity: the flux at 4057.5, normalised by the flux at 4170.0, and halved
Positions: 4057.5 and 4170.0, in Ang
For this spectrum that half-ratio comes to 0.49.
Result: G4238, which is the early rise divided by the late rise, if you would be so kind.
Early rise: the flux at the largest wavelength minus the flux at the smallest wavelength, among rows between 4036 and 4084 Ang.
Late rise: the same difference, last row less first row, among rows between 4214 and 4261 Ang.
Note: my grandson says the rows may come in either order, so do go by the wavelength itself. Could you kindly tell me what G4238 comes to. 0.4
